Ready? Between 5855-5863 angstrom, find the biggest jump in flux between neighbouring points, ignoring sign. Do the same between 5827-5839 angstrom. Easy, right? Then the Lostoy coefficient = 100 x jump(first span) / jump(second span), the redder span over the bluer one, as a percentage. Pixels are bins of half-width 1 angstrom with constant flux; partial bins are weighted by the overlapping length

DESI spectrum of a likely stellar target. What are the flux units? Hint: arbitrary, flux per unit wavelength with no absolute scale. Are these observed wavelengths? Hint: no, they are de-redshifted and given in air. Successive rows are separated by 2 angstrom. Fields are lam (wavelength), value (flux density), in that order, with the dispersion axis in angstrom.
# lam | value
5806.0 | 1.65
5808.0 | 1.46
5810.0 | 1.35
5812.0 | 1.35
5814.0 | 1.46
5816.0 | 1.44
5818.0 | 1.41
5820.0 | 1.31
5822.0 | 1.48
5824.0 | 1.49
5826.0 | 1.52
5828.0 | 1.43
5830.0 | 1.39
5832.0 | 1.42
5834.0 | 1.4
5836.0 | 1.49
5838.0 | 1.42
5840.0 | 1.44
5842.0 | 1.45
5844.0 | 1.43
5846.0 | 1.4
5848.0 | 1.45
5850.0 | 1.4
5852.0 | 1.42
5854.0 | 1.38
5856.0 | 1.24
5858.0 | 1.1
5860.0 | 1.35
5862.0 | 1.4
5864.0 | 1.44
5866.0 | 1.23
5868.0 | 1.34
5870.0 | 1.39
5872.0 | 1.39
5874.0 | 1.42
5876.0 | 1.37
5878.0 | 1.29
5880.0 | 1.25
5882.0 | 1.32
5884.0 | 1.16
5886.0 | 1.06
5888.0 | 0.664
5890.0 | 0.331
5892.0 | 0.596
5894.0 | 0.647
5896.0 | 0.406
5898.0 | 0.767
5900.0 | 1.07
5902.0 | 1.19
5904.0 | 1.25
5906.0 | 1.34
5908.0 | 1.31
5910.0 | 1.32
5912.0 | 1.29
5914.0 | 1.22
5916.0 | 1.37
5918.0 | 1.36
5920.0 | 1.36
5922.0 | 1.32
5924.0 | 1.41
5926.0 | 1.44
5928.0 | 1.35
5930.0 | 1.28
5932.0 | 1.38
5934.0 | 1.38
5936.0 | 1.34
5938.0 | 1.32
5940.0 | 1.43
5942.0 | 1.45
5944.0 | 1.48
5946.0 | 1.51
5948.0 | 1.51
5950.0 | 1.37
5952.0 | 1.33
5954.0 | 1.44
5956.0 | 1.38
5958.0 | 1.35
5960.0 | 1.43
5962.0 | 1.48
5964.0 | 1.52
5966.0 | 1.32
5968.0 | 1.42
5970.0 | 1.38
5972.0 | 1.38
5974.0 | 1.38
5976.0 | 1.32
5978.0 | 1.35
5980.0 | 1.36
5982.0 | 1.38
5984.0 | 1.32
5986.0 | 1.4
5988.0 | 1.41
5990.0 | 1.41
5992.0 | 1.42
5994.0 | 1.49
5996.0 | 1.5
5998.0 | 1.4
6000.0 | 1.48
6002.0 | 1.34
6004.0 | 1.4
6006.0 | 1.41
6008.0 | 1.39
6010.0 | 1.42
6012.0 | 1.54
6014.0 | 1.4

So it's 278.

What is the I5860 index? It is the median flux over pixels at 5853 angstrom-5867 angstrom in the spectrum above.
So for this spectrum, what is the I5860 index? 1.35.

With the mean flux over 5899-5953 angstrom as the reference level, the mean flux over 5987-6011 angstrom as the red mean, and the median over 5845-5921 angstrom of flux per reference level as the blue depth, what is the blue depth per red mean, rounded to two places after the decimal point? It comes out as 0.69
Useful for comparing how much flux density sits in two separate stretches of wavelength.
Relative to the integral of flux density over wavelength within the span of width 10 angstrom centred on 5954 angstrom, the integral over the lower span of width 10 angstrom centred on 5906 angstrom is 0.93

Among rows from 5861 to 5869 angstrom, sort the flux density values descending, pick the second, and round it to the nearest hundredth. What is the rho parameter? 1.40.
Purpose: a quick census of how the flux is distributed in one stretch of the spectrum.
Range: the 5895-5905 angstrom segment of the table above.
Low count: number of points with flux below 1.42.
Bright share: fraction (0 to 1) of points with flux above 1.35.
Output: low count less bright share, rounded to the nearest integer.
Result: 5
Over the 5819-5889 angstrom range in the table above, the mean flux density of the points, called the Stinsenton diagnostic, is 1.35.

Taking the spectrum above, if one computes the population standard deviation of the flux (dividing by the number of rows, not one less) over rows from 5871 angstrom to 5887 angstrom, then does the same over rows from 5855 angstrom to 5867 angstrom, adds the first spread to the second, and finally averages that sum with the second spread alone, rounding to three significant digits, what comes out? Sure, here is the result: 0.173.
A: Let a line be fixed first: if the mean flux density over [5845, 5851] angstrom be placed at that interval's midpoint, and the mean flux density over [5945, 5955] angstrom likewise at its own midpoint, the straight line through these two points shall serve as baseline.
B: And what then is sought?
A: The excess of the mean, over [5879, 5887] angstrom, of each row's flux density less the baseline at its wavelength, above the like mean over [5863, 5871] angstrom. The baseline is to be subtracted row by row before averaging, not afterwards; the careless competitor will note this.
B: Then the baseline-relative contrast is -0.15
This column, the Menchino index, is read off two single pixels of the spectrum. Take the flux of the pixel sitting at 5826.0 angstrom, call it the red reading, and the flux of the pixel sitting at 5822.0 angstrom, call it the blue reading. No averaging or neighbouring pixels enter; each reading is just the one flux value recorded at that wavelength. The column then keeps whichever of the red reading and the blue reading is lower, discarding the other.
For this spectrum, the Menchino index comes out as 1.5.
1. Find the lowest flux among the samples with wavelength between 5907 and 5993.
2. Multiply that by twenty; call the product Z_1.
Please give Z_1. 24.4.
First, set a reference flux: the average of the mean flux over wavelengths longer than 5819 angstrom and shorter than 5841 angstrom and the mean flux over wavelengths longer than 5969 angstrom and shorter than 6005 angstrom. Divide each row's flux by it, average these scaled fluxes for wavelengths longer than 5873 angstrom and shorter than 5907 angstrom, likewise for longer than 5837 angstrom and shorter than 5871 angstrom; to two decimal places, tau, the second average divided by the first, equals 1.36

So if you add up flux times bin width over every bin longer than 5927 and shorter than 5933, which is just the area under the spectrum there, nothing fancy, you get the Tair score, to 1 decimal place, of 8.0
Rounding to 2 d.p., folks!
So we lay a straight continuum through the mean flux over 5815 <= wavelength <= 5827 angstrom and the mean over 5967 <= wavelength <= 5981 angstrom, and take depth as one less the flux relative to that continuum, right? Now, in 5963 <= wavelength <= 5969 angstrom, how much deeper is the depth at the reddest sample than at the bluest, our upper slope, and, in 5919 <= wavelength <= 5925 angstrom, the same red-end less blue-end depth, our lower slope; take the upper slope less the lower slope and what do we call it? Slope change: 0.11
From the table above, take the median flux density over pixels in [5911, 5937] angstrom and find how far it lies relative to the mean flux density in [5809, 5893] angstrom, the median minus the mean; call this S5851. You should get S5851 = 0.05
